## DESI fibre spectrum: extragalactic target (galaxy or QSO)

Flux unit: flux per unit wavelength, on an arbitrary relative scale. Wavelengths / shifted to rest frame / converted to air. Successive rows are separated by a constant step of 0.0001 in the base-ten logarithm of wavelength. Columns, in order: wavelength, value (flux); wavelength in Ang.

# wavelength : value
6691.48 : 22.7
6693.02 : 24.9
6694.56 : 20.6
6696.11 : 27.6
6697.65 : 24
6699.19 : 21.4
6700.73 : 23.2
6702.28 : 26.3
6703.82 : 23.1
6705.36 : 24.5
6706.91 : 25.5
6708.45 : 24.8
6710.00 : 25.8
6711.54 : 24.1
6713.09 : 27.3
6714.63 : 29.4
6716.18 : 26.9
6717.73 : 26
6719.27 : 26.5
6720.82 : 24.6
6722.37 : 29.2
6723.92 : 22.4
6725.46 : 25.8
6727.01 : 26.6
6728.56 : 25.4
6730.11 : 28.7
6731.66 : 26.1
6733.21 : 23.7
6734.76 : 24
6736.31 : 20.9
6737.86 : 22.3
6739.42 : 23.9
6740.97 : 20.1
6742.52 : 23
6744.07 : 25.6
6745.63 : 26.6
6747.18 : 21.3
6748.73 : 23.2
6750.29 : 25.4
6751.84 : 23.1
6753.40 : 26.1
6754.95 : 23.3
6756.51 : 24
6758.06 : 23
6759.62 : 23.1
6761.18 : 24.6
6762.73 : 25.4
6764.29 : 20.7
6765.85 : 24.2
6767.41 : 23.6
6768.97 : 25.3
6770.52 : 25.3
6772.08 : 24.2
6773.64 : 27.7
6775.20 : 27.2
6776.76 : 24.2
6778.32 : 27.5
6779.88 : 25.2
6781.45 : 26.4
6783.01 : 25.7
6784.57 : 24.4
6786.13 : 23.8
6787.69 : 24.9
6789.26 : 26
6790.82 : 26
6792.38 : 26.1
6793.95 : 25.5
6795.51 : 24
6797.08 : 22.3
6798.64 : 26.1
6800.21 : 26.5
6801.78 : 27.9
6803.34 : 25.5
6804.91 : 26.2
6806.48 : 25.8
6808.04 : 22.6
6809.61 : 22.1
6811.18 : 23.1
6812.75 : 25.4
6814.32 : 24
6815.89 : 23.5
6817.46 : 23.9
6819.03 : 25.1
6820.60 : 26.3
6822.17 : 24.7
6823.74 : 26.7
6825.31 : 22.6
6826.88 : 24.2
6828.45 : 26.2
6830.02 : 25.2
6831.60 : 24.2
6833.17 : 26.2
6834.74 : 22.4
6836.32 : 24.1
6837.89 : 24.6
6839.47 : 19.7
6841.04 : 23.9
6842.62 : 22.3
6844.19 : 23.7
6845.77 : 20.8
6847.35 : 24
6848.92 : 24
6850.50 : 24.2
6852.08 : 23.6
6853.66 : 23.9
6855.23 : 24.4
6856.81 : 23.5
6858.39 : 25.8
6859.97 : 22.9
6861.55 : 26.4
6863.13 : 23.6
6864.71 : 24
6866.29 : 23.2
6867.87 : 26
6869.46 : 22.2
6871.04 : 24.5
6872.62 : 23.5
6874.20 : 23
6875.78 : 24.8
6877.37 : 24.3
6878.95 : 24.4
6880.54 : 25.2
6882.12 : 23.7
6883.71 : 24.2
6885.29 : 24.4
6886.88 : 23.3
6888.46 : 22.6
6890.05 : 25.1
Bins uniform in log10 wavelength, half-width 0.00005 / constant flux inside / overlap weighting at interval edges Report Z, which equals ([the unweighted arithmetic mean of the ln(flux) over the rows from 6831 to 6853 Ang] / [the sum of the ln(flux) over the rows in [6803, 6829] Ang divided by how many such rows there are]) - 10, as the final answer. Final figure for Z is -9.016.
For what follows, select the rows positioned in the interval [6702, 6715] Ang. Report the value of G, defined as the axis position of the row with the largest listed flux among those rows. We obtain 6714.63 Ang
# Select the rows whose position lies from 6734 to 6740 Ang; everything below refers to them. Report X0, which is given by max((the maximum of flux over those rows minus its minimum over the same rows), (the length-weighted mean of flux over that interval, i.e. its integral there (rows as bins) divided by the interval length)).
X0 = 22.7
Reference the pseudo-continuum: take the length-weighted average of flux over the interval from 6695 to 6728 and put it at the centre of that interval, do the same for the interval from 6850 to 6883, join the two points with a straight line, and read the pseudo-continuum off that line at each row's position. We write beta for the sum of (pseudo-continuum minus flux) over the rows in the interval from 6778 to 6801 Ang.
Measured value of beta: -9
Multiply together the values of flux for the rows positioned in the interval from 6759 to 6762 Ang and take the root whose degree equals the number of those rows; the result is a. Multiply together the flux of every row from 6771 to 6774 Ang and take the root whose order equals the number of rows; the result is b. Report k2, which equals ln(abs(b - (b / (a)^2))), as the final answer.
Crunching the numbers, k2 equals 3.25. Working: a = 23.8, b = 25.9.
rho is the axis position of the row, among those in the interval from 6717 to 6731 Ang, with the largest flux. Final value 6722.37 Ang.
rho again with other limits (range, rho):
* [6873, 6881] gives 6880.54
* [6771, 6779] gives 6773.64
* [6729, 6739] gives 6730.11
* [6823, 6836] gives 6823.74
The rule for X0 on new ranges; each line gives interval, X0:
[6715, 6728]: 26.1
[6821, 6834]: 25.0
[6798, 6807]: 26.3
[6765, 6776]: 25.3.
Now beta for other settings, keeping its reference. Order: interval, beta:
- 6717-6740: 3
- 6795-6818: 1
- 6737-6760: 23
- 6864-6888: 0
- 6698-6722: 2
